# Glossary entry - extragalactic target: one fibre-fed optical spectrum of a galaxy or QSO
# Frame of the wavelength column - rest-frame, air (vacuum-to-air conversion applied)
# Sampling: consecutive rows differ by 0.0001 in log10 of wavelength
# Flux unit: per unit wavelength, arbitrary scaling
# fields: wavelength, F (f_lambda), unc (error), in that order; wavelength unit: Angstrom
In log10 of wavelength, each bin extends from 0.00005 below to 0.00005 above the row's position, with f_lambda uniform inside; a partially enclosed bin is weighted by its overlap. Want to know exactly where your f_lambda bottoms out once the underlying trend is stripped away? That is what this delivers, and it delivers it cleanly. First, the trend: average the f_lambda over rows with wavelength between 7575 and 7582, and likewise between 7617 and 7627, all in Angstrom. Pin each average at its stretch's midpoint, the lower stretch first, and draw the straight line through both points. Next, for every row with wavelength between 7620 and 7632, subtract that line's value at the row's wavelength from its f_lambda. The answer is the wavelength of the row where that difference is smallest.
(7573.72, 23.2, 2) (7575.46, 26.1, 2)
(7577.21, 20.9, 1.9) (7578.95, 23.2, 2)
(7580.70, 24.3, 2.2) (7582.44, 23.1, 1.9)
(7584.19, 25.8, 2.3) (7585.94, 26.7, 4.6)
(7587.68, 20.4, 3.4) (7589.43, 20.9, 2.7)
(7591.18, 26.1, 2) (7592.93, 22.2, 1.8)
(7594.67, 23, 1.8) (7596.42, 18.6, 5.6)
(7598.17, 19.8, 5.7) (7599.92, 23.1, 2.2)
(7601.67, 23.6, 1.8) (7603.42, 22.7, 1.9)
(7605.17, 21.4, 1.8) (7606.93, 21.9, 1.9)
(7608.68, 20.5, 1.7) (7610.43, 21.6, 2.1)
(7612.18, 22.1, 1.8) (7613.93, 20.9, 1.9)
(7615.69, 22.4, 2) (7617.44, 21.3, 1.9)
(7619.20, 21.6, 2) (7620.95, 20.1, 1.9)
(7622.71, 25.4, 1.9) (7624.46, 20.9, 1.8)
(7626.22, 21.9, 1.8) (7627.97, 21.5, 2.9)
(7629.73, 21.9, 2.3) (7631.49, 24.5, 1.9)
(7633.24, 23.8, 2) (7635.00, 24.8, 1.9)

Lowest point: 7620.95 Angstrom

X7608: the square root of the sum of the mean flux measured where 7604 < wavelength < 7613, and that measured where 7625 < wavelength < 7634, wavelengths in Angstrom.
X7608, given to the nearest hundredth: 6.65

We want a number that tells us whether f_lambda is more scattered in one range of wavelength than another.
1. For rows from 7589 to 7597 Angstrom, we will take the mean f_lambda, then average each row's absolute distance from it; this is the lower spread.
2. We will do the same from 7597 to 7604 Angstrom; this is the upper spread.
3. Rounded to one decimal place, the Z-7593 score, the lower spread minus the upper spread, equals 0.7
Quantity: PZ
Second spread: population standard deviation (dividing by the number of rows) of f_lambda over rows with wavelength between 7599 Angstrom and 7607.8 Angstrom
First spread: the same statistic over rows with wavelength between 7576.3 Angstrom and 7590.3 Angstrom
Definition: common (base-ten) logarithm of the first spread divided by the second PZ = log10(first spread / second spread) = 0.44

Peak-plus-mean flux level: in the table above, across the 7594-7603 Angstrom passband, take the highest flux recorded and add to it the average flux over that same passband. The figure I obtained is 45.2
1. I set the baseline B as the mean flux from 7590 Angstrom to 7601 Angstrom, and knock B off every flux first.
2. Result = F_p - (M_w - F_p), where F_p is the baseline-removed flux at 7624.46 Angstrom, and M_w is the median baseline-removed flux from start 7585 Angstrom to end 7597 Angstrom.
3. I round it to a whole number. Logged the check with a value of -3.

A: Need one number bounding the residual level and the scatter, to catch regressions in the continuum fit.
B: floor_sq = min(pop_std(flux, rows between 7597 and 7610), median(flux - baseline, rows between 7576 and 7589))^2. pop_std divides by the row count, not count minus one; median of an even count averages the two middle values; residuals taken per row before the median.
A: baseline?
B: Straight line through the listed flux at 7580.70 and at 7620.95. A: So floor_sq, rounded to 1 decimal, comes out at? 1.0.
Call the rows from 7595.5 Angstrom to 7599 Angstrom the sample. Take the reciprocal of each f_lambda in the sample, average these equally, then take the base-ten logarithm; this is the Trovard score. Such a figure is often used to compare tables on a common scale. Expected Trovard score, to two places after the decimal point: -1.28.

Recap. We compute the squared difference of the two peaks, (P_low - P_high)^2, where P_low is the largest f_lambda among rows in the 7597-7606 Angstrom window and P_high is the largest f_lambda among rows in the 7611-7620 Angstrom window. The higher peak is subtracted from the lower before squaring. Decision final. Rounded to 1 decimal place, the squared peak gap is 1.4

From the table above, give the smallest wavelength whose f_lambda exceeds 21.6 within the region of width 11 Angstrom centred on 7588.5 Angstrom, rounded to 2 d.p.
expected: 7584.19 Angstrom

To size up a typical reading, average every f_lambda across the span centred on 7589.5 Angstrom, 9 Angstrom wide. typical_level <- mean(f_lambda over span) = 23.3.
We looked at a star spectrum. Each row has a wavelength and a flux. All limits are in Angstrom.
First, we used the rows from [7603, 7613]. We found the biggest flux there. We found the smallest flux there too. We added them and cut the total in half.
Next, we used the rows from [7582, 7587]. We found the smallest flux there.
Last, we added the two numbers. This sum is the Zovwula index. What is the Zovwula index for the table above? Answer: 44.7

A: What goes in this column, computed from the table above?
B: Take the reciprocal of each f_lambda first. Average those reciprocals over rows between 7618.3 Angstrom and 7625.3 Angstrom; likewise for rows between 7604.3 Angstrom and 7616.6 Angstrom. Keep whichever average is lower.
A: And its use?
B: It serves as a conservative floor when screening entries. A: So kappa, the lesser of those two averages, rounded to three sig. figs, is 0.0458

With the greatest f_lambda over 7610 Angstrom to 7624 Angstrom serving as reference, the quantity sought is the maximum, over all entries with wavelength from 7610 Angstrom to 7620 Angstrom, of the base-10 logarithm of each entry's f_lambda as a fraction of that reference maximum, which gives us -0.055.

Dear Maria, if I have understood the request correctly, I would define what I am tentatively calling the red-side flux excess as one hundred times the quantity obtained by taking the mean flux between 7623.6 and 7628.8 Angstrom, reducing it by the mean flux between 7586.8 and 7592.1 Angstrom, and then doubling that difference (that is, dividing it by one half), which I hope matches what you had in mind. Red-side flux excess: -207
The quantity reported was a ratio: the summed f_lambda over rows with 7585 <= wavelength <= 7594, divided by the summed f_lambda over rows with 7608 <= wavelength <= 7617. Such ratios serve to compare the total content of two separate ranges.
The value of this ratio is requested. 1.08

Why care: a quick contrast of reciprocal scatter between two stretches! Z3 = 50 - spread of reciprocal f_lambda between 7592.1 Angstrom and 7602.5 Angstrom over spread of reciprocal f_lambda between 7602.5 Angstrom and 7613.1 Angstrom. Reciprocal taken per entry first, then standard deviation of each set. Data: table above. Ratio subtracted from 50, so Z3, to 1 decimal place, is 47.1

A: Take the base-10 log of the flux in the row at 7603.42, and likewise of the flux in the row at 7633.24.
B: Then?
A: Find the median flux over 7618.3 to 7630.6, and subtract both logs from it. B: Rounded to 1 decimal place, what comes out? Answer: 18.9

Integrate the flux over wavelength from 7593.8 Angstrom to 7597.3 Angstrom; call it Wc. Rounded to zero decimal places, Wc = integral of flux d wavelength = 73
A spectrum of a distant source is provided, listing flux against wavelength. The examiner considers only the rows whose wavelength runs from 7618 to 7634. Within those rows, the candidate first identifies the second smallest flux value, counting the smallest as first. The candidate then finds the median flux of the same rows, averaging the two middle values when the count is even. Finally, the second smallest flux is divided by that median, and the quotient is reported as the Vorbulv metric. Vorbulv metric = 0.954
